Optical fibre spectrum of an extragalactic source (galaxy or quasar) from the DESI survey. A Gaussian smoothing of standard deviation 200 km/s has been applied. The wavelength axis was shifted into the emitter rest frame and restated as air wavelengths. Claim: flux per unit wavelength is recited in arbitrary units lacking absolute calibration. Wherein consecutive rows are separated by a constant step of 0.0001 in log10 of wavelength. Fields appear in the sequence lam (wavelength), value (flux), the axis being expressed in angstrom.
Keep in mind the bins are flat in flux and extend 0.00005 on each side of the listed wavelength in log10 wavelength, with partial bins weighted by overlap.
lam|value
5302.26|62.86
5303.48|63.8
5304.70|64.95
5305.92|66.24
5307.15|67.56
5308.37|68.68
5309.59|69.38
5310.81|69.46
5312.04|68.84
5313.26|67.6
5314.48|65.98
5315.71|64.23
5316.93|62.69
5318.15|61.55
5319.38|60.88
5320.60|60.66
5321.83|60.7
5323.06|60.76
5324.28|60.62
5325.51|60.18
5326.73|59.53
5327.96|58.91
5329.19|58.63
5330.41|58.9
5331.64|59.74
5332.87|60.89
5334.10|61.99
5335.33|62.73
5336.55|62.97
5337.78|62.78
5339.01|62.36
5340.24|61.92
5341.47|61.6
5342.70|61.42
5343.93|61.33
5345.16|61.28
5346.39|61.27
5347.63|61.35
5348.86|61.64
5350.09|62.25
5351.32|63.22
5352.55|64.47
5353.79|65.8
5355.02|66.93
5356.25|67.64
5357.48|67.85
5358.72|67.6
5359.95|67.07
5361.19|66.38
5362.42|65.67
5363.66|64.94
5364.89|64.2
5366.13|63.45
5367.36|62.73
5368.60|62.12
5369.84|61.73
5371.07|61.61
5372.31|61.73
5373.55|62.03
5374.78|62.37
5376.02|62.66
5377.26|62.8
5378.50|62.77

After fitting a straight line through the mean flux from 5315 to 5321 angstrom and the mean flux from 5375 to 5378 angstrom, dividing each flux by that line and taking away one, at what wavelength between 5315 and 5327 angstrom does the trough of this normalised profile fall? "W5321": 5326.73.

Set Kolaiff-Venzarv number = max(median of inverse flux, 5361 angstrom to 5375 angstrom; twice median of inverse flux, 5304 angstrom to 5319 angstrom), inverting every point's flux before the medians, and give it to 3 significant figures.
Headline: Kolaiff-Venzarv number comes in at 0.0299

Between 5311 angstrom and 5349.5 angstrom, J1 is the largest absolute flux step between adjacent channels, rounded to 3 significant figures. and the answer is 1.75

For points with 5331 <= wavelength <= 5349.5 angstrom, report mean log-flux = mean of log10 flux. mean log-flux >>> 1.79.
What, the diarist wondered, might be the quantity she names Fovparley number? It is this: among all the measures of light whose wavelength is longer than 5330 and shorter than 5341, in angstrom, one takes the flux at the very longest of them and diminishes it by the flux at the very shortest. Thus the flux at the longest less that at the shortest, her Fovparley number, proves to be 3.0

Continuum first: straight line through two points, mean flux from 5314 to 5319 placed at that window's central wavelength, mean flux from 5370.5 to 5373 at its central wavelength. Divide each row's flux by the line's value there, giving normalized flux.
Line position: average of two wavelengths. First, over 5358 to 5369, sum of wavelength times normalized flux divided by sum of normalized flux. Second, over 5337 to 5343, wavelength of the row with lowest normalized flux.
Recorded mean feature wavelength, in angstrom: 5353.1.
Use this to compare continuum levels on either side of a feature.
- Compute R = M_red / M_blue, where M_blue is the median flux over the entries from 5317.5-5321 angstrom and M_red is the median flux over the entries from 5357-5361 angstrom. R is 1.11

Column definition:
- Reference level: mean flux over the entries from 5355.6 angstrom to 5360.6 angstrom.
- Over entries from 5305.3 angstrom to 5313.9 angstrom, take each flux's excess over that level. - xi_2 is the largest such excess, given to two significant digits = 1.9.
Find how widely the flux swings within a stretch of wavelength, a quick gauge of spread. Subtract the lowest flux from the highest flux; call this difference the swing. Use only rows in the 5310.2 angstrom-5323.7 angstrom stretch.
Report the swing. 9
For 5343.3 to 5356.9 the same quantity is 6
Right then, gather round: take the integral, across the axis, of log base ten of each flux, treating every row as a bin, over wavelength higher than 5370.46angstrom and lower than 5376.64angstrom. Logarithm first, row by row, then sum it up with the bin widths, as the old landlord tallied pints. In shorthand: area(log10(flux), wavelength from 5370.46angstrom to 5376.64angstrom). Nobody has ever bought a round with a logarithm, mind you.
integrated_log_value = 11.1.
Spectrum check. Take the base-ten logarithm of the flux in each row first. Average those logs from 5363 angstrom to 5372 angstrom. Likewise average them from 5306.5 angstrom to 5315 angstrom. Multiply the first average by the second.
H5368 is 3.30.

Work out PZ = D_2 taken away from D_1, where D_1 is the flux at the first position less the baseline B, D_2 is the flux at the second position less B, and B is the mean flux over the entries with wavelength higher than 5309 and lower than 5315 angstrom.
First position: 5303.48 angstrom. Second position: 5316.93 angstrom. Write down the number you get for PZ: 1.11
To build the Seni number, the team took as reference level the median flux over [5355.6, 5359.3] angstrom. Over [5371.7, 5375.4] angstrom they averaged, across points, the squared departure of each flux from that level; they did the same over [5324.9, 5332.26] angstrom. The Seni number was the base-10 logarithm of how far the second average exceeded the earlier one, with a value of 1.6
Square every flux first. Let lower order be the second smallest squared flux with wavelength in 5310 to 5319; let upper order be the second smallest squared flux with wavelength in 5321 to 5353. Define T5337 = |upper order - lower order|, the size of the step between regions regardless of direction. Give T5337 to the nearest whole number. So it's 461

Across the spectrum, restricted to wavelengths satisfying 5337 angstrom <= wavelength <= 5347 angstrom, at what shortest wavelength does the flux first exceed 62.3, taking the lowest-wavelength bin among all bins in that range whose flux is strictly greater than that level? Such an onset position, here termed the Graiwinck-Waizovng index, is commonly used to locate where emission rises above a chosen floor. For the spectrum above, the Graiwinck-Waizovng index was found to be 5337.78 angstrom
